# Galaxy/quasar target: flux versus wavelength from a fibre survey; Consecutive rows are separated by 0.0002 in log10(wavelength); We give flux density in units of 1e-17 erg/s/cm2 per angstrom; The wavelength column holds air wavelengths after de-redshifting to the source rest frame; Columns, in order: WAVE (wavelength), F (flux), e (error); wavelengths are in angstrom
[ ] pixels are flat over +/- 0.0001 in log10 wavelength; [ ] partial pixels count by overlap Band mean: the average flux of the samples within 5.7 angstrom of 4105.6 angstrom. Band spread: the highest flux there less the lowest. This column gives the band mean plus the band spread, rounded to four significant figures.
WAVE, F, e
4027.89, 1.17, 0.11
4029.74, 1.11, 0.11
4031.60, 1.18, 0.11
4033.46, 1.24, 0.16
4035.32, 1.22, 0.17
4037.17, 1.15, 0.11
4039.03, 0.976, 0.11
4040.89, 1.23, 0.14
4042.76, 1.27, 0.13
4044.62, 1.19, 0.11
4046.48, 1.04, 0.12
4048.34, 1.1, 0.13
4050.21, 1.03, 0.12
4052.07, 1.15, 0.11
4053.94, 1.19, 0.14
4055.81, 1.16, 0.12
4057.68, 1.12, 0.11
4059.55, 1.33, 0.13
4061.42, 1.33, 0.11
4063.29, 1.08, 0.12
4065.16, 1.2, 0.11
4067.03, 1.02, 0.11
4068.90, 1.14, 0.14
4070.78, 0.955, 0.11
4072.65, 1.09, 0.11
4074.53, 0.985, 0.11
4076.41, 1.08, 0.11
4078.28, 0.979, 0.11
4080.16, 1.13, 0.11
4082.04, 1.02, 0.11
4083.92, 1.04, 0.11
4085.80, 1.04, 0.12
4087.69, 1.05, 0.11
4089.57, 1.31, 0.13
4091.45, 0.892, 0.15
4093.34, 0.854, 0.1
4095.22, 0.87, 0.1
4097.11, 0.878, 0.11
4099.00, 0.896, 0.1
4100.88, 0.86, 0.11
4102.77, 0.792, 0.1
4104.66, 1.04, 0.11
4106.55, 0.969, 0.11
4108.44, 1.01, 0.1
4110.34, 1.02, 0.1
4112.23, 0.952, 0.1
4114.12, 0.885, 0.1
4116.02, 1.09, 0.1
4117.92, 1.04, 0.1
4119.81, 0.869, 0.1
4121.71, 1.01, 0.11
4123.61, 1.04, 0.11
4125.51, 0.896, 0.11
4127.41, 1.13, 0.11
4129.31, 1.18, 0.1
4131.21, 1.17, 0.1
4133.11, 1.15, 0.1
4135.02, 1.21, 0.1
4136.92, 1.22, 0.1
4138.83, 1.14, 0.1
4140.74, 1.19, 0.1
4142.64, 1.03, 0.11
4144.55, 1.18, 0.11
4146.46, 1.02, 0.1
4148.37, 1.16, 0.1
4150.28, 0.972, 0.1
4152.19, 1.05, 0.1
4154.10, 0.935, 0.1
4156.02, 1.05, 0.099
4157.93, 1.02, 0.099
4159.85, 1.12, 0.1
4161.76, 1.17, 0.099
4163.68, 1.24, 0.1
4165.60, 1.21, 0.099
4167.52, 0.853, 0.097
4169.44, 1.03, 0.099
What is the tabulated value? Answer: 1.197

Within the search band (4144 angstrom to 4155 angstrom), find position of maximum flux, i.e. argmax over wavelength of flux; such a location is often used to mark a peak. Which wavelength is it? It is 4144.55 angstrom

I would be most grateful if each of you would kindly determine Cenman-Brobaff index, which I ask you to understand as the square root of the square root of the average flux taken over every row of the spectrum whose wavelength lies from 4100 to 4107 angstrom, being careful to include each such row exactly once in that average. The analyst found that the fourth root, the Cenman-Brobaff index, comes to 0.98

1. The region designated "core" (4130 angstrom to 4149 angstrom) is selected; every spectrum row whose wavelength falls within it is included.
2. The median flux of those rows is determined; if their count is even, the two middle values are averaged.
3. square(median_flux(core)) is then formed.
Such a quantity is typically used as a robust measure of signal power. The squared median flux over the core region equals 1.4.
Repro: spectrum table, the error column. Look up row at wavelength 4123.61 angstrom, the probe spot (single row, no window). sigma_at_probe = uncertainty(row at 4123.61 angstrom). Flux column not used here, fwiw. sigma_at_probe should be 0.110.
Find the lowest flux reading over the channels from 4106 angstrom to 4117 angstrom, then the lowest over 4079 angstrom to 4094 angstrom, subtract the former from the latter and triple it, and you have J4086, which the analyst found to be -0.1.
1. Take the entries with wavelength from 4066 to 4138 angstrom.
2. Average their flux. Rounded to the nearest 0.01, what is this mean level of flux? 1.02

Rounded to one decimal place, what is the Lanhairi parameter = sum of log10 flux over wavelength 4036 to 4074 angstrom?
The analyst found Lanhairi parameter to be 1.1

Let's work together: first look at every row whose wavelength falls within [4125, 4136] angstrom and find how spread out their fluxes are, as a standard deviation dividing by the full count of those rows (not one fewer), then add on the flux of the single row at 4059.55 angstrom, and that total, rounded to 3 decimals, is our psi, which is 1.434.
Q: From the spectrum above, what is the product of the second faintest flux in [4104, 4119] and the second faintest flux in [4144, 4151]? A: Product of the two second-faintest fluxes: 0.97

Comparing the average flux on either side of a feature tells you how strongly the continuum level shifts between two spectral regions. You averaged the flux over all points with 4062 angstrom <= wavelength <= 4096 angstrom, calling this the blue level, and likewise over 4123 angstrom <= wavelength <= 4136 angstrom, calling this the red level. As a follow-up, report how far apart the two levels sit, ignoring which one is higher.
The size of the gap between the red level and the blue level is 0.07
